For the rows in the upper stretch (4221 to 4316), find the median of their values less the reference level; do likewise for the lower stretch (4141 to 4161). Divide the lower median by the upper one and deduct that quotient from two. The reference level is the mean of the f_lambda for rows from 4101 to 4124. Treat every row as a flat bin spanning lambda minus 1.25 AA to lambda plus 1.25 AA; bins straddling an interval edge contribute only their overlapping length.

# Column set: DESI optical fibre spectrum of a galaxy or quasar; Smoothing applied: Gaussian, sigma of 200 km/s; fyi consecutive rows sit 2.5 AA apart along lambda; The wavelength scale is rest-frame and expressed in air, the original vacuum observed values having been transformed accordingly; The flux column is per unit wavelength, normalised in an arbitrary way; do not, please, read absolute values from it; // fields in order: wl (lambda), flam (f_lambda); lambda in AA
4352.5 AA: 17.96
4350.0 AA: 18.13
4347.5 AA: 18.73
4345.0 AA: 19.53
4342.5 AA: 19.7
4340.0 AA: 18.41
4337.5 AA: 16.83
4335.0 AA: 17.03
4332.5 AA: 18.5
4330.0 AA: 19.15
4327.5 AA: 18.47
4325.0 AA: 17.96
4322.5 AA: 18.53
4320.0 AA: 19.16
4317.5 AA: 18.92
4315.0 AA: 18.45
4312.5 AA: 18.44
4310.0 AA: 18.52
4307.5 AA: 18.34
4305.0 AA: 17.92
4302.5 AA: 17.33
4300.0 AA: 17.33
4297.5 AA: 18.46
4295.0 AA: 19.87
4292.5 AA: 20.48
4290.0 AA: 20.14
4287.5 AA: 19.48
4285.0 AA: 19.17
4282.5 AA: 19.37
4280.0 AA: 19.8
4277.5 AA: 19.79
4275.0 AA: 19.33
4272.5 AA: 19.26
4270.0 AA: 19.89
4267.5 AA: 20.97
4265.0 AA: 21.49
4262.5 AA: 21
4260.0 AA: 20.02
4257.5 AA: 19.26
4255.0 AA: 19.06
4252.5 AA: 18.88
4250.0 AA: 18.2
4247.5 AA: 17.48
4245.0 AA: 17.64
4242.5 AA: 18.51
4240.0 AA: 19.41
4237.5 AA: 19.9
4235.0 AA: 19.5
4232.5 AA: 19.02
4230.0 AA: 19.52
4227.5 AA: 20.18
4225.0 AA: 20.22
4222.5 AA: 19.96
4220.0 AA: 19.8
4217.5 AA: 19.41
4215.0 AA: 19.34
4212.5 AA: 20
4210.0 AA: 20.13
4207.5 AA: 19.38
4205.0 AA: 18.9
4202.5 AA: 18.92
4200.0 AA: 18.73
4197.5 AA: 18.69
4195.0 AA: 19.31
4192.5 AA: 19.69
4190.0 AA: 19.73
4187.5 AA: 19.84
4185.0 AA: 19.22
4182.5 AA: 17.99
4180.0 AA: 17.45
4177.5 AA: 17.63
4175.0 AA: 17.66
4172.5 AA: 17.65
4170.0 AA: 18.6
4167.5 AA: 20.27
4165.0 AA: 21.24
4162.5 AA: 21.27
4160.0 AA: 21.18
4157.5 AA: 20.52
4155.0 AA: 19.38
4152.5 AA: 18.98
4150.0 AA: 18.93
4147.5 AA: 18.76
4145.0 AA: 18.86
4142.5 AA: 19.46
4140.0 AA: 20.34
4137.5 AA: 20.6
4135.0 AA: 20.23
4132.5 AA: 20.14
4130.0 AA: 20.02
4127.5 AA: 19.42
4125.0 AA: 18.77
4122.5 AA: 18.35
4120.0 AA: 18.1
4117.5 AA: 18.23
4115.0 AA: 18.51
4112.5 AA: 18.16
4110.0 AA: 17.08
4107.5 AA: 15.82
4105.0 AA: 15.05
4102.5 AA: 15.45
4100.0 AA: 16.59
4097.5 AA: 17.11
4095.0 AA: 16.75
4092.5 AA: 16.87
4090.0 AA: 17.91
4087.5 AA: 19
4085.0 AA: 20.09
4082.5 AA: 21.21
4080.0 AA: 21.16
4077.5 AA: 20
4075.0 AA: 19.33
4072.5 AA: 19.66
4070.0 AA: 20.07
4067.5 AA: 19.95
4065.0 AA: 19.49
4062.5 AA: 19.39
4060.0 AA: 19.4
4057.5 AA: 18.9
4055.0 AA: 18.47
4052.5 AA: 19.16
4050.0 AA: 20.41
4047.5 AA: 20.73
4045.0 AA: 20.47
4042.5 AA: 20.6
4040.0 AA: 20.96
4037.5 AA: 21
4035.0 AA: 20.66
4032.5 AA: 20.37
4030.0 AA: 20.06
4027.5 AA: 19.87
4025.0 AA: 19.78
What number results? 1.1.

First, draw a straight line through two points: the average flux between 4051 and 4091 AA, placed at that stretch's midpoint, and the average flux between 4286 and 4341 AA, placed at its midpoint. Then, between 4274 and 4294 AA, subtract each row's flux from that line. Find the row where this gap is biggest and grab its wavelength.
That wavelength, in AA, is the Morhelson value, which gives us 4285.0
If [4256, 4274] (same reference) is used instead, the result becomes 4257.5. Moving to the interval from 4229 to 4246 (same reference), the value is 4245.0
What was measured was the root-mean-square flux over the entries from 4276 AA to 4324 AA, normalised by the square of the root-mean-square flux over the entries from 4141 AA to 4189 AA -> 0.0511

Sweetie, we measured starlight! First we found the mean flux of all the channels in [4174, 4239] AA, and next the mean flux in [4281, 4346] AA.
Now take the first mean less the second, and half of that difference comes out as 0.28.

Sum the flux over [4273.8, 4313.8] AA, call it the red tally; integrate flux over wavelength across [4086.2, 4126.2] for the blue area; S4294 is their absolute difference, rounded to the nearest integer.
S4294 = 391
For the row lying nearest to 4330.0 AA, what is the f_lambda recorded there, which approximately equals 19.15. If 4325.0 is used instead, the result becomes 17.96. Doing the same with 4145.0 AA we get 18.86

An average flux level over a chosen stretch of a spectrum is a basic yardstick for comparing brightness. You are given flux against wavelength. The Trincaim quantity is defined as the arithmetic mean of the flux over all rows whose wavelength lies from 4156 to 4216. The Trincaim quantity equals 19.3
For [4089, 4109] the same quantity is 16.4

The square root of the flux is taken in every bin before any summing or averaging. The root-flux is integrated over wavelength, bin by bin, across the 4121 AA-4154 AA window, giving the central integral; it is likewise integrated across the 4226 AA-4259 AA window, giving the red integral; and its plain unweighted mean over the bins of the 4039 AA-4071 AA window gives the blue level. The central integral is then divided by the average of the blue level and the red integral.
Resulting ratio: 1.96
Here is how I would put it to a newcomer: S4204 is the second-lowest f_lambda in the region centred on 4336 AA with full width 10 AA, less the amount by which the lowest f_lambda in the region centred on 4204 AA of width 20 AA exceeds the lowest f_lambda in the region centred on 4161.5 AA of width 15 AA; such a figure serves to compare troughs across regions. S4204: 17.7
